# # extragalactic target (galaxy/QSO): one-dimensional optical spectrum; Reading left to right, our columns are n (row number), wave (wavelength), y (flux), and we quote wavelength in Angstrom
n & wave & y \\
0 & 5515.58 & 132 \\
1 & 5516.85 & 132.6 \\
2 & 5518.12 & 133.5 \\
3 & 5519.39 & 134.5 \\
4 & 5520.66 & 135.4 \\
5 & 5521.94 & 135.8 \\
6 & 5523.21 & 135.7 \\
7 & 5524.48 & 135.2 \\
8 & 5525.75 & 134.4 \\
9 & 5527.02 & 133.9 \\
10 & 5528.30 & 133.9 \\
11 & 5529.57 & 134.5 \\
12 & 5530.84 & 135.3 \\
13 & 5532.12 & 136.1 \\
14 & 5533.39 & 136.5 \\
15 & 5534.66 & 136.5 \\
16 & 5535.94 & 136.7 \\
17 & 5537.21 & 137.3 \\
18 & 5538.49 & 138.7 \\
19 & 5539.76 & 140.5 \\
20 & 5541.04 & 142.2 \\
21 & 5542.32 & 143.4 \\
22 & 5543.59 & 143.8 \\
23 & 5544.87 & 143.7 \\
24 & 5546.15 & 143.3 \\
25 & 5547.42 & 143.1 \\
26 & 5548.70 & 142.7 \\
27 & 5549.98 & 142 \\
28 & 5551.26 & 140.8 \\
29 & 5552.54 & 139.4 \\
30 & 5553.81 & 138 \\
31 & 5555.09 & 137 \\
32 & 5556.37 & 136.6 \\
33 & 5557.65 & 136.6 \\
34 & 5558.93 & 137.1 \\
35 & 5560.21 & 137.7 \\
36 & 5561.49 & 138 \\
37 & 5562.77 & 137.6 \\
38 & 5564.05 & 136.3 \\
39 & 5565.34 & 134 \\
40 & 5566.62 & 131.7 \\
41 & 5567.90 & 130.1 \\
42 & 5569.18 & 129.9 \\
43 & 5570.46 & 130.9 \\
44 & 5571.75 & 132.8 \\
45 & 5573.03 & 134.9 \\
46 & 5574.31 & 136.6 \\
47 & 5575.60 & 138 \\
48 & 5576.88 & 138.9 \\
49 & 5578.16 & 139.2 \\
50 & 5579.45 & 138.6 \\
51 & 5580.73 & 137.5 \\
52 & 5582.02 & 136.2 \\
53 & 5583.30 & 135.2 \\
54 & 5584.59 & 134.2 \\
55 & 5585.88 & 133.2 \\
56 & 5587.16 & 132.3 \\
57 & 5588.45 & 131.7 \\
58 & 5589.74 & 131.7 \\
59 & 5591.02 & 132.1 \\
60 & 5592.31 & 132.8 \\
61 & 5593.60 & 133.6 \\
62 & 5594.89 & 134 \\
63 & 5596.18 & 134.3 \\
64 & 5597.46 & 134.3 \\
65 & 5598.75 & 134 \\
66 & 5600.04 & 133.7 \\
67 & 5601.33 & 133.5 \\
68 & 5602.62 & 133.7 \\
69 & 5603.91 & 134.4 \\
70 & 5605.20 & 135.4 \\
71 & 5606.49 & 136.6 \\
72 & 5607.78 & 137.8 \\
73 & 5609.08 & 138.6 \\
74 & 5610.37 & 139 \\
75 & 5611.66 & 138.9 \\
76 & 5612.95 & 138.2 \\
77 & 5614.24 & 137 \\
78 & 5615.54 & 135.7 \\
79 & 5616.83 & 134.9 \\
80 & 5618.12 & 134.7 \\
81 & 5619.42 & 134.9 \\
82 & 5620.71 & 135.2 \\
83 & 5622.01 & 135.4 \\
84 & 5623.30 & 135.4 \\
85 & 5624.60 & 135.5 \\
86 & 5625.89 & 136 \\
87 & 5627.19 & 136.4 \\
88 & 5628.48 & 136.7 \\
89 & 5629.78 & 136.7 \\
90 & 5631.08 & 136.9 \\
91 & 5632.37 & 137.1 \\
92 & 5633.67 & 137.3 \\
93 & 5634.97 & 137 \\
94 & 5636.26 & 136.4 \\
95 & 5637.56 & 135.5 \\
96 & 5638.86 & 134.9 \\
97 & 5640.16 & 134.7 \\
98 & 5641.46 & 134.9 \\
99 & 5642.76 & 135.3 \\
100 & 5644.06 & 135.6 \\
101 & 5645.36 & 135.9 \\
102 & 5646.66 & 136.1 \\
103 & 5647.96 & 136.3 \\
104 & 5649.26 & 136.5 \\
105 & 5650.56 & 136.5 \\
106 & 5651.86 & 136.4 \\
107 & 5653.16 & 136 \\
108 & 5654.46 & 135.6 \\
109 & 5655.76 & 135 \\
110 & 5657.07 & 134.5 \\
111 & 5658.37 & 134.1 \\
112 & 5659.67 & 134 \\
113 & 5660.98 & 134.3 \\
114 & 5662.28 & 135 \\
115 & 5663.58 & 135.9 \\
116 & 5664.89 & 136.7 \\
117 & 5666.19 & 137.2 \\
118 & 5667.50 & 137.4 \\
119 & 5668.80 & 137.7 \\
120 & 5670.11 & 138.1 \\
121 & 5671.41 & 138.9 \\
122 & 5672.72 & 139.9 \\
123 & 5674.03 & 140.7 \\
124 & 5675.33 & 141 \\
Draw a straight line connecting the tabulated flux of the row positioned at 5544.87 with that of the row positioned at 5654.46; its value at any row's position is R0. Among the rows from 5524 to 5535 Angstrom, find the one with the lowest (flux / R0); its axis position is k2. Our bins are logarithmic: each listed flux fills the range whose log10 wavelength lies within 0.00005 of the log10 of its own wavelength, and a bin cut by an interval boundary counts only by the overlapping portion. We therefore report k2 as 5527.02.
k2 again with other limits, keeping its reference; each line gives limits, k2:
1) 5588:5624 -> 5588.45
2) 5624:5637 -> 5624.60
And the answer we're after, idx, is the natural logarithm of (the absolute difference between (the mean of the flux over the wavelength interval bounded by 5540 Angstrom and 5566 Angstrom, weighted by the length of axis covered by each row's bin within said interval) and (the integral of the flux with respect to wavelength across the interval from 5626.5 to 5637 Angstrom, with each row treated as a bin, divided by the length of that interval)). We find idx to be 1.0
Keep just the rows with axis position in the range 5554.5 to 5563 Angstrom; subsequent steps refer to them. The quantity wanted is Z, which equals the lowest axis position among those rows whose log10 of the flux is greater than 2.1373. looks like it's 5560.21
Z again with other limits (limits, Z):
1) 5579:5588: 5579.45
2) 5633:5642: 5633.67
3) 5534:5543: 5537.21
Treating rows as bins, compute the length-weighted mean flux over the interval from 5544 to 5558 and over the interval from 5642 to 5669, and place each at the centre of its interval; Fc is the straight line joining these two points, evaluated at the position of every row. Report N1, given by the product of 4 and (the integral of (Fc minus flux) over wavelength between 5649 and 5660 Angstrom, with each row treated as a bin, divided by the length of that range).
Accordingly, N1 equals 2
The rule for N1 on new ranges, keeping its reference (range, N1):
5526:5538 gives 22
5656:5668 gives 0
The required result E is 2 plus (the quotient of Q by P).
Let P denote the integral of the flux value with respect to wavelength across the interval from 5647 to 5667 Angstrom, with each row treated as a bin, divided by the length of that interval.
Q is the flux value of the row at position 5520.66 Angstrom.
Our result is 3.00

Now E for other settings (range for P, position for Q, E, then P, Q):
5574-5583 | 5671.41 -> 3.01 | 138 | 138.9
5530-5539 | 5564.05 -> 3.00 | 137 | 136.3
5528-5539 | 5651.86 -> 3.00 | 136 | 136.4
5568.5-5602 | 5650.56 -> 3.02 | 134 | 136.5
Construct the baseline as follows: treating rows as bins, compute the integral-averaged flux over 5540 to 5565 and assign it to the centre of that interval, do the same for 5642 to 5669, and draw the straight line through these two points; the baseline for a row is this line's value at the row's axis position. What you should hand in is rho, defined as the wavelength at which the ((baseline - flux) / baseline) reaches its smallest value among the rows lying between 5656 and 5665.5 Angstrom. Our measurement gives 5664.89 Angstrom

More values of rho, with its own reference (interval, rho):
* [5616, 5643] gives 5633.67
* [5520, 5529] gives 5521.94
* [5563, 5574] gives 5564.05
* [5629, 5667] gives 5666.19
